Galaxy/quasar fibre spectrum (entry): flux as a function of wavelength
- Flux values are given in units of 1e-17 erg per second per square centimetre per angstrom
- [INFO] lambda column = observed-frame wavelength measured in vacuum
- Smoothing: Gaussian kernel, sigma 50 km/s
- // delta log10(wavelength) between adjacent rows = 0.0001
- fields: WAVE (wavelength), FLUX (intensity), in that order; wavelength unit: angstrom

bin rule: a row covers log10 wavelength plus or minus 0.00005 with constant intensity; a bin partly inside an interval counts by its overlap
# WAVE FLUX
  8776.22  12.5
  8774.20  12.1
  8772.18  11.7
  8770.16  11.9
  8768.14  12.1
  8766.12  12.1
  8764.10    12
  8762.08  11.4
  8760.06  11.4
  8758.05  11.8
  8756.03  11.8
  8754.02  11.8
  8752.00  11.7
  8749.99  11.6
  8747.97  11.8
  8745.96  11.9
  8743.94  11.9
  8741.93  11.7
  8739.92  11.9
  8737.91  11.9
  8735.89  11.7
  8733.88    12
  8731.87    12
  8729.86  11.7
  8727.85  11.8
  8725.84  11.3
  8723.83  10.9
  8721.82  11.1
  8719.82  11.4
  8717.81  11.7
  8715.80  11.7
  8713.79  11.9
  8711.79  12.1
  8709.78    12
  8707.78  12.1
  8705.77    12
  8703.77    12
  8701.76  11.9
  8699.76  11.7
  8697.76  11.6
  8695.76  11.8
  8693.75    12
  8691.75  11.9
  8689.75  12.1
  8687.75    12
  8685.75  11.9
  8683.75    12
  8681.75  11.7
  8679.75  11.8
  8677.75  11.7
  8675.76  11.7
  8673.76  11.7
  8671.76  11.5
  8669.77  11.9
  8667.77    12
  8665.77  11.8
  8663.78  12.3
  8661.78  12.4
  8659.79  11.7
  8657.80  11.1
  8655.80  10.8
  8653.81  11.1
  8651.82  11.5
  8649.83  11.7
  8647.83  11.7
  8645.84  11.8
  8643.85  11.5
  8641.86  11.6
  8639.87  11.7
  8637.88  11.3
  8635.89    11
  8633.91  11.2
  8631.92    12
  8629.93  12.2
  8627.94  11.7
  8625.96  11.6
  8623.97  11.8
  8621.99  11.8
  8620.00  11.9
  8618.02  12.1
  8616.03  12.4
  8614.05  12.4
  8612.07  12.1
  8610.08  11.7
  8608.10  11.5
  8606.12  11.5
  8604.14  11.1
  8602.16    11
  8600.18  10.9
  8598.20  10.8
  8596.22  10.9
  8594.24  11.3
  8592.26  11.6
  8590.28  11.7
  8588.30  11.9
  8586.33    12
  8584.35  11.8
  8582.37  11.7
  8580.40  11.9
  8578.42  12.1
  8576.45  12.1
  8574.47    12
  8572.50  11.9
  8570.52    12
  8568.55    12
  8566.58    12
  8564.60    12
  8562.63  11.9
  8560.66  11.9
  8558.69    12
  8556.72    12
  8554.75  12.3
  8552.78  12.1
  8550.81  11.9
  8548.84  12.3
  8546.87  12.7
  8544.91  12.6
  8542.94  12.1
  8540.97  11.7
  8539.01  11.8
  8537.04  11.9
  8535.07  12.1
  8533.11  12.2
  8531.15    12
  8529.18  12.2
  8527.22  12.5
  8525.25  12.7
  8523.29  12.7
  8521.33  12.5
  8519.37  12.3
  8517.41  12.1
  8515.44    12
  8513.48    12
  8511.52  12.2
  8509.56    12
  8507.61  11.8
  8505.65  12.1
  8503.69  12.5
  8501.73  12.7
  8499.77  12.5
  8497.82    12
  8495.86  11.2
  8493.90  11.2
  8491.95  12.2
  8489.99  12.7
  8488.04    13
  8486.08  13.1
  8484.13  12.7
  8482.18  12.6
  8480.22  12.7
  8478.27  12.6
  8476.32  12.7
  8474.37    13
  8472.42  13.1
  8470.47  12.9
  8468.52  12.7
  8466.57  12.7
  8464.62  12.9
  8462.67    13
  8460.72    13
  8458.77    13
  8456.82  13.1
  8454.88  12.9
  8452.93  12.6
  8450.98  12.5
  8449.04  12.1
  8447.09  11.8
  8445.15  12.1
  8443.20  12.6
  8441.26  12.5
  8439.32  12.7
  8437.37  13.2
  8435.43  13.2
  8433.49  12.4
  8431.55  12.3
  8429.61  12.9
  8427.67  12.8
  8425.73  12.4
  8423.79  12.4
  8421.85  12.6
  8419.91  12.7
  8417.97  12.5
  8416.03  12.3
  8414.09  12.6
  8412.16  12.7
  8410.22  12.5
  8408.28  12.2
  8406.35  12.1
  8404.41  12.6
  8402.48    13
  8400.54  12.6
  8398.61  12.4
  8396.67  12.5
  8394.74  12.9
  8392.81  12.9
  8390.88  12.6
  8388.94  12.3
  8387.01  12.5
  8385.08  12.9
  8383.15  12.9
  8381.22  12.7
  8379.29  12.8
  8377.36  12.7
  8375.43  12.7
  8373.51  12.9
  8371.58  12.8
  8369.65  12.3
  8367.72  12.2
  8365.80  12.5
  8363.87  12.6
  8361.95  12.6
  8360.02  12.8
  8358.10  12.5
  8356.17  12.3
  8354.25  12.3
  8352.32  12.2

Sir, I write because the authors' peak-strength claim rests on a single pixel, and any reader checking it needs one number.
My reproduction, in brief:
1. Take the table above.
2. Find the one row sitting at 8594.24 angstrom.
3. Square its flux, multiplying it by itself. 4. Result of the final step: 128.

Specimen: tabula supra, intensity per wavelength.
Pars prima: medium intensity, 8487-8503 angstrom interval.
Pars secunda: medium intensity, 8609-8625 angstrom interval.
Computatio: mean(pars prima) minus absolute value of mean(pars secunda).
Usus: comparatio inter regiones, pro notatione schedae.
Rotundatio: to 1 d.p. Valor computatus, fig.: 0.2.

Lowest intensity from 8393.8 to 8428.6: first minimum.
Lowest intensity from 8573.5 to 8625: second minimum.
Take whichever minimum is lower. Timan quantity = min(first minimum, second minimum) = 10.8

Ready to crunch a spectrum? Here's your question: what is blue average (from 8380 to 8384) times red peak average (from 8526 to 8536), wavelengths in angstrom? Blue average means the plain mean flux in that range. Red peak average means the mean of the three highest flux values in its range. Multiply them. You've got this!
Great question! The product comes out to 157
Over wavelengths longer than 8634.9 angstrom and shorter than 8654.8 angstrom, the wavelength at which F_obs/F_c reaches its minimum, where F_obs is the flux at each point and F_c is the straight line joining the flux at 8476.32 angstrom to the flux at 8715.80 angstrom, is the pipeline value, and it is 8635.89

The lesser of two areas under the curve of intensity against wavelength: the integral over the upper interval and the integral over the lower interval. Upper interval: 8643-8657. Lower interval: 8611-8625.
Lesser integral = 160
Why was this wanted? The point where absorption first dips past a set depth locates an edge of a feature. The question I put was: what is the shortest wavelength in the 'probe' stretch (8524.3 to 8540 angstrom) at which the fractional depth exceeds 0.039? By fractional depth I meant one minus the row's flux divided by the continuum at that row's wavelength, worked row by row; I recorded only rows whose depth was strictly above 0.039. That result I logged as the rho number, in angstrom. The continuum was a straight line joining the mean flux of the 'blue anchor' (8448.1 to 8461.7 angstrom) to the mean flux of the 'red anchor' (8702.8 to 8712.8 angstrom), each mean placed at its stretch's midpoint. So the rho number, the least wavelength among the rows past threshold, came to 8531.15 angstrom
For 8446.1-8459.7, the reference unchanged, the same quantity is 8447.09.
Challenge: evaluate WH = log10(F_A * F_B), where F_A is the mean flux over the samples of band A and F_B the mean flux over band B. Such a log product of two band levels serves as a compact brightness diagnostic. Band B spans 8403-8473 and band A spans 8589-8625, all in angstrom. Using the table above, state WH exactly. 2.17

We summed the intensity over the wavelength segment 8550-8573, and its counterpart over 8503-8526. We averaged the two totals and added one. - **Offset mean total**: 146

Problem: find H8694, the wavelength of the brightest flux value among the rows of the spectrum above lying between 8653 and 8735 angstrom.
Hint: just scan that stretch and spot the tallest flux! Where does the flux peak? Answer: 8661.78 angstrom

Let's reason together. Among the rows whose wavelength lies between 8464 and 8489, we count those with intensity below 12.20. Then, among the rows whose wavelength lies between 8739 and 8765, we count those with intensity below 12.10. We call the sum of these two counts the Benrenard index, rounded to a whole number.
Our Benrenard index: 13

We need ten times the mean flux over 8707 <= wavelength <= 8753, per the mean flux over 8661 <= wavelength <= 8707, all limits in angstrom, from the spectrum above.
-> 9.87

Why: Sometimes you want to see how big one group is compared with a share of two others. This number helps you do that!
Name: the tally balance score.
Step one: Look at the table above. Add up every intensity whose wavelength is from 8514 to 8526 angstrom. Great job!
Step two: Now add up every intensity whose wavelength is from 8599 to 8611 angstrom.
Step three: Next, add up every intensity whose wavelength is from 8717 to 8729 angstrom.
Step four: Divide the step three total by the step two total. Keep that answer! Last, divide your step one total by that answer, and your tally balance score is 73.8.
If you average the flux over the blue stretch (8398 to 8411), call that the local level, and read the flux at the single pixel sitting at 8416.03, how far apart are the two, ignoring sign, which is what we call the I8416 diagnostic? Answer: 0.19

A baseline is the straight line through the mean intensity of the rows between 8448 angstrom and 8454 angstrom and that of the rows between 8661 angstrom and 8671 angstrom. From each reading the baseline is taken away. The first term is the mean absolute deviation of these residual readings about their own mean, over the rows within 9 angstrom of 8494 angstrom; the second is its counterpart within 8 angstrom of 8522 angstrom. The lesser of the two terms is 0.23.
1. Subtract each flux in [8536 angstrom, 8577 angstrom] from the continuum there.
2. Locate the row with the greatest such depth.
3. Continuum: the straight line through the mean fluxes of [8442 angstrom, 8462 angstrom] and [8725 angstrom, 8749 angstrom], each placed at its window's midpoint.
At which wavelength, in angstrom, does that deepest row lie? 8540.97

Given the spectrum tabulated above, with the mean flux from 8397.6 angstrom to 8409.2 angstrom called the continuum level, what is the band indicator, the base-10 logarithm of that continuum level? 1.10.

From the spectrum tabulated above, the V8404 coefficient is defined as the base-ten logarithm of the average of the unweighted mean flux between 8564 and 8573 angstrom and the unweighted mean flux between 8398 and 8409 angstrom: 1.09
